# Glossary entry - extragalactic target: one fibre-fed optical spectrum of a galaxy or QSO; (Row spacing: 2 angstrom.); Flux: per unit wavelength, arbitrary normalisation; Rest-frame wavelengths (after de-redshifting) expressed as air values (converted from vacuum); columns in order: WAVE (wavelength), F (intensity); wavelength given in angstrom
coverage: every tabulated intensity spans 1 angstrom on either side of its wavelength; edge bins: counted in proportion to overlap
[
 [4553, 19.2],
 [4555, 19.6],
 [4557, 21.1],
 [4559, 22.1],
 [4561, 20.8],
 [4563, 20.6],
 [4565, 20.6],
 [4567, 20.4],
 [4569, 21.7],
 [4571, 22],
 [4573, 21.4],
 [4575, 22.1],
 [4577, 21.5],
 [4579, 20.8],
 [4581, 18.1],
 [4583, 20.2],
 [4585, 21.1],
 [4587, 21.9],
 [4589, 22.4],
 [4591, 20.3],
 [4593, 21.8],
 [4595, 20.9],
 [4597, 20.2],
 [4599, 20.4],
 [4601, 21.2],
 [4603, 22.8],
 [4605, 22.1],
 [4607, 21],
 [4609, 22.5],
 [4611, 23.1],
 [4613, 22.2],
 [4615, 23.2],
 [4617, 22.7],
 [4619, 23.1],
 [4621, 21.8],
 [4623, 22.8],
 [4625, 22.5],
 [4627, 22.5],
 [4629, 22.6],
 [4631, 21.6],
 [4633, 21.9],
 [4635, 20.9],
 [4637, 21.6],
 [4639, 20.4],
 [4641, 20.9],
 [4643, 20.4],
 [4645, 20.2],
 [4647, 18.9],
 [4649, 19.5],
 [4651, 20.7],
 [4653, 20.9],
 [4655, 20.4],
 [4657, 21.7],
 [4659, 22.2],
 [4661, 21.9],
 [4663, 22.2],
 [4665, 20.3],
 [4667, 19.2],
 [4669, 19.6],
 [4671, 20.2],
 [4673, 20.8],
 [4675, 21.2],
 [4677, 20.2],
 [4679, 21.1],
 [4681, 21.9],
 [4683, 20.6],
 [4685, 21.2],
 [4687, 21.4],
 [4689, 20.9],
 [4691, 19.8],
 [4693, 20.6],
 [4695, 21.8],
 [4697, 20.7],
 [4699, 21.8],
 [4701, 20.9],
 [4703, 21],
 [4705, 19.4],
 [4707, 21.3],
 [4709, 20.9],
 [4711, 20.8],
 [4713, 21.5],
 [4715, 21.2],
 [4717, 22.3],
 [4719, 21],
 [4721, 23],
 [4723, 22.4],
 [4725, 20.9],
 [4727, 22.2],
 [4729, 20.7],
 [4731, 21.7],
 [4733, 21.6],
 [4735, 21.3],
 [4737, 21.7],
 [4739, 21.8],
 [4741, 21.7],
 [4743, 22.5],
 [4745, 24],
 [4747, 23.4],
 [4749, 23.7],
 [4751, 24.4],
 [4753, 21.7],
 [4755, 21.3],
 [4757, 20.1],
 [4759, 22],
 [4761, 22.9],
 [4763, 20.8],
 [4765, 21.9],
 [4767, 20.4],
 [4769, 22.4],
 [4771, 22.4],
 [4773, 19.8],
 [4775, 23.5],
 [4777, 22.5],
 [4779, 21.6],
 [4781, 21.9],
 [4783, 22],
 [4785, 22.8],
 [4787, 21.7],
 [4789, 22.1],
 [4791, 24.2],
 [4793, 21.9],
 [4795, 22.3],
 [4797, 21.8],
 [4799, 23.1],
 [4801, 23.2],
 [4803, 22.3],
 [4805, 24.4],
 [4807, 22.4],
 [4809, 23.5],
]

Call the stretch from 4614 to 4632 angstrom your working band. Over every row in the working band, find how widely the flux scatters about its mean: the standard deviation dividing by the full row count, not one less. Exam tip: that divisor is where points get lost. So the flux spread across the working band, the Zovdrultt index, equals 0.50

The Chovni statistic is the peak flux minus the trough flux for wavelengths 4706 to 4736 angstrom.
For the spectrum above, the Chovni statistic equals 2.3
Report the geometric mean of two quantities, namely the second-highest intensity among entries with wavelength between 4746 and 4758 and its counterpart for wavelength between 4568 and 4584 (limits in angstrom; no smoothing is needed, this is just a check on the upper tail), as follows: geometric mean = 22.8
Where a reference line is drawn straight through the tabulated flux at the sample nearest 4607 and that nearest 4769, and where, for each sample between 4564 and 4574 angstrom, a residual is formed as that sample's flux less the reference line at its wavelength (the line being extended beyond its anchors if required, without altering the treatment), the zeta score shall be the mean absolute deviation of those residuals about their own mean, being 0.56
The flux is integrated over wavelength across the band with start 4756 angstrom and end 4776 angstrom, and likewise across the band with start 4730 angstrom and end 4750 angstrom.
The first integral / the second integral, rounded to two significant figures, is 0.97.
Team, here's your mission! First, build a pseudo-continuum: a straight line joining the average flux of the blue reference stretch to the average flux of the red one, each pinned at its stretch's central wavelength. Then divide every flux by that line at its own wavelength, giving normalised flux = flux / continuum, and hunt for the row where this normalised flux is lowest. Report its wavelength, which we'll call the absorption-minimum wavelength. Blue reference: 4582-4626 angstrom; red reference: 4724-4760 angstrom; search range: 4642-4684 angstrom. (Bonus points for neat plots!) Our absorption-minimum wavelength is 4647 angstrom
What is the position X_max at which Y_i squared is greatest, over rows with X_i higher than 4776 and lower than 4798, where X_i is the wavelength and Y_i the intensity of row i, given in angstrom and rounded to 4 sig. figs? 4791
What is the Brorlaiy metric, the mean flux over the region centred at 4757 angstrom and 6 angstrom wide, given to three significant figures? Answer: 21.1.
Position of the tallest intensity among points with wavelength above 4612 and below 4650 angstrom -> 4615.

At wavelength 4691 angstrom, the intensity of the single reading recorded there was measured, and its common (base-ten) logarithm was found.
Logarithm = 1.30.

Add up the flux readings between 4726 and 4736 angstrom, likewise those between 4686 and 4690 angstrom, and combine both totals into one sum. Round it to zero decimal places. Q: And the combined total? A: 150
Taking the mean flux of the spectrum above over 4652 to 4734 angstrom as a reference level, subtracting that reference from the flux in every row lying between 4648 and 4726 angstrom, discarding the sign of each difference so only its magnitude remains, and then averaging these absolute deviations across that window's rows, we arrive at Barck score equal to 0.68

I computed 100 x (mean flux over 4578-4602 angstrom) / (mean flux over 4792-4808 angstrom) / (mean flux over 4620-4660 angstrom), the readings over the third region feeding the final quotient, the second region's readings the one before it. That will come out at 4.3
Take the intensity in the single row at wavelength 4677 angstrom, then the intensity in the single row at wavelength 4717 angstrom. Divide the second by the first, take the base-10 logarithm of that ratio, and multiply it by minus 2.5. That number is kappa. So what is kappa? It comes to -0.11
